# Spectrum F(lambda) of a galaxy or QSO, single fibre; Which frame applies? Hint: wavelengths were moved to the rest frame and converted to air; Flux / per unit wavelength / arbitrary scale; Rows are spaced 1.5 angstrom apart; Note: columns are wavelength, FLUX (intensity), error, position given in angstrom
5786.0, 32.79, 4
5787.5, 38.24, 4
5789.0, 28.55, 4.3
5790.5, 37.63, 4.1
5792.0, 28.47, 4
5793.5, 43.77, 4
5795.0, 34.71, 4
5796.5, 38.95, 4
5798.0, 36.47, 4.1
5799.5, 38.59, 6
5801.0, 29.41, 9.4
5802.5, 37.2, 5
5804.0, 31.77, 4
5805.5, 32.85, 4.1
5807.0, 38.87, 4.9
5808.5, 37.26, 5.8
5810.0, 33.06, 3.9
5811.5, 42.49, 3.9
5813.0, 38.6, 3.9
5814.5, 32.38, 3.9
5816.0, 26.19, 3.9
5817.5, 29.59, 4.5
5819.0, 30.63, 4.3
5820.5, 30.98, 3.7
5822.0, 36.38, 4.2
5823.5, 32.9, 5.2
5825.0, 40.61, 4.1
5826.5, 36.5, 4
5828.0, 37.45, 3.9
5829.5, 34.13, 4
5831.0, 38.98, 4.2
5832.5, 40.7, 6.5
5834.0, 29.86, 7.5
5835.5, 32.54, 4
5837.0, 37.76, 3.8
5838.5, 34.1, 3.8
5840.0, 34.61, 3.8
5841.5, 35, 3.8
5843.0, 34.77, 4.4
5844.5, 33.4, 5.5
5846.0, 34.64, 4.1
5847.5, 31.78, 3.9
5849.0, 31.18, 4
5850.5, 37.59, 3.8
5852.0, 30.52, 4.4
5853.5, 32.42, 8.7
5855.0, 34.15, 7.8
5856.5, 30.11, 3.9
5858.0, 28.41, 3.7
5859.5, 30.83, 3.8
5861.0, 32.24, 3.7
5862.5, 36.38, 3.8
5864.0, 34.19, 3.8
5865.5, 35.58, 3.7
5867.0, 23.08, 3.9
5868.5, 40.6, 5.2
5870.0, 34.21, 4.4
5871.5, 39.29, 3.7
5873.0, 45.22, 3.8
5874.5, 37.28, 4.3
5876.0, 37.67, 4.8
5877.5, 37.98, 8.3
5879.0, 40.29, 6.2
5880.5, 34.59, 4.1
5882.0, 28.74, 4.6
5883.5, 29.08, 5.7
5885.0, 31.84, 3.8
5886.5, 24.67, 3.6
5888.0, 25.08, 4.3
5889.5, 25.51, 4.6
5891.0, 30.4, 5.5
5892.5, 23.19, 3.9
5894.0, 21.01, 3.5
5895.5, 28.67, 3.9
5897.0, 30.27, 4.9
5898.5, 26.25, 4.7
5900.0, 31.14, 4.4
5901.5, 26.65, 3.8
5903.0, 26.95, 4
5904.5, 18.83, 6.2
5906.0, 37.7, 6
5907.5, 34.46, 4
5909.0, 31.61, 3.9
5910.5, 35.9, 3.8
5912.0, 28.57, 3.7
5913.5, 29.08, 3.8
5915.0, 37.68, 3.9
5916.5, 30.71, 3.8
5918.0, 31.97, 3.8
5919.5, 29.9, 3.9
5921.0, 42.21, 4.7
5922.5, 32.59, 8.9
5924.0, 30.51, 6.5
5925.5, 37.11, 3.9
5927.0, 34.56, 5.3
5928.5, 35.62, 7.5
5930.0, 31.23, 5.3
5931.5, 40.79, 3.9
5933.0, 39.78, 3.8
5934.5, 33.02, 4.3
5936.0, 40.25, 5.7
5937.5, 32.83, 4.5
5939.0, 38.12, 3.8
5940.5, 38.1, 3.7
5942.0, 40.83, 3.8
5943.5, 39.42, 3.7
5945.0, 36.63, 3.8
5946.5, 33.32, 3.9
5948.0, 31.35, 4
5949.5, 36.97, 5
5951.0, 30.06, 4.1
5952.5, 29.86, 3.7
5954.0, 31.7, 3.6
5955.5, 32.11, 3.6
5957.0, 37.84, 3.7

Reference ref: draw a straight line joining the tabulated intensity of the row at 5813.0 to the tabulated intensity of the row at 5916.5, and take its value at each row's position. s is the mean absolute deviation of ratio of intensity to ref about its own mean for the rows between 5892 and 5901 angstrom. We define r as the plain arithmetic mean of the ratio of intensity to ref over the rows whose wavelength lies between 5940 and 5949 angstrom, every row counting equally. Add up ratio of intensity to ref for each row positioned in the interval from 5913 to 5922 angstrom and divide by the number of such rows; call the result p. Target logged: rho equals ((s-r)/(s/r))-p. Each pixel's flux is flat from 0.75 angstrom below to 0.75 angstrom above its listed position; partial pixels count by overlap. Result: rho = -16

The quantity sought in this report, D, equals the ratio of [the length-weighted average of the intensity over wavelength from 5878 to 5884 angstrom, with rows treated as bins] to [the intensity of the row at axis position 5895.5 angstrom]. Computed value 1.2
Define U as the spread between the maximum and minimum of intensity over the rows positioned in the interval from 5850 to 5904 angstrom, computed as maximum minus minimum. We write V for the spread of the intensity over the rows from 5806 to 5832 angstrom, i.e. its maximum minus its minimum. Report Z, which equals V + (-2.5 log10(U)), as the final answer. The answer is 13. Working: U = 24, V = 16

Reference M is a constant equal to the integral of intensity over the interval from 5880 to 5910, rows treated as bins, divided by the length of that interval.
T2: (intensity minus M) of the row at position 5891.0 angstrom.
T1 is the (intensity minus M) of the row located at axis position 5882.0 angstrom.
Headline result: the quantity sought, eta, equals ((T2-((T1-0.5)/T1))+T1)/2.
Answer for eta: 1.4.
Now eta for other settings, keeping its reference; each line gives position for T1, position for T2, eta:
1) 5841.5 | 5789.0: 3.0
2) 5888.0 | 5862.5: 1.8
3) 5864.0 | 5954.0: 4.1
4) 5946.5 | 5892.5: -0.5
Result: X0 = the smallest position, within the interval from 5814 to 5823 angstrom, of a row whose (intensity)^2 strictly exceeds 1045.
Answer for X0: 5814.5 angstrom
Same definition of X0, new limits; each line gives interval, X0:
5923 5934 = 5925.5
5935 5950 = 5936.0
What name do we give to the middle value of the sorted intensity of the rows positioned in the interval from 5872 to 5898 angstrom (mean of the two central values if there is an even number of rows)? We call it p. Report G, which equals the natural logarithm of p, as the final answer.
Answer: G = 3.41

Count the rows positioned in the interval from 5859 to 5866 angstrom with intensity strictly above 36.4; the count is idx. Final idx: 0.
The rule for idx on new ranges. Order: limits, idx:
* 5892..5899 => 0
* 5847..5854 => 1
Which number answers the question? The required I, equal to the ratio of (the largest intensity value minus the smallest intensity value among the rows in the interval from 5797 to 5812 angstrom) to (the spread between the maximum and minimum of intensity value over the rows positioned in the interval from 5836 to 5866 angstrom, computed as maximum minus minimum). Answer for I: 1.40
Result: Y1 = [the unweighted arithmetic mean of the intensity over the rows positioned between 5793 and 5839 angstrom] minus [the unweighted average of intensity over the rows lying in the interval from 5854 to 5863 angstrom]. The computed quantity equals 3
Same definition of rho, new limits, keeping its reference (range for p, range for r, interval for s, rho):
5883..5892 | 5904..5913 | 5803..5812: -11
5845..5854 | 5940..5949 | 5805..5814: -22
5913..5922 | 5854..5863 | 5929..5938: -6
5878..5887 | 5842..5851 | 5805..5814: -12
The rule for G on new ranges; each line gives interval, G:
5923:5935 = 3.56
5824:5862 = 3.53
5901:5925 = 3.44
